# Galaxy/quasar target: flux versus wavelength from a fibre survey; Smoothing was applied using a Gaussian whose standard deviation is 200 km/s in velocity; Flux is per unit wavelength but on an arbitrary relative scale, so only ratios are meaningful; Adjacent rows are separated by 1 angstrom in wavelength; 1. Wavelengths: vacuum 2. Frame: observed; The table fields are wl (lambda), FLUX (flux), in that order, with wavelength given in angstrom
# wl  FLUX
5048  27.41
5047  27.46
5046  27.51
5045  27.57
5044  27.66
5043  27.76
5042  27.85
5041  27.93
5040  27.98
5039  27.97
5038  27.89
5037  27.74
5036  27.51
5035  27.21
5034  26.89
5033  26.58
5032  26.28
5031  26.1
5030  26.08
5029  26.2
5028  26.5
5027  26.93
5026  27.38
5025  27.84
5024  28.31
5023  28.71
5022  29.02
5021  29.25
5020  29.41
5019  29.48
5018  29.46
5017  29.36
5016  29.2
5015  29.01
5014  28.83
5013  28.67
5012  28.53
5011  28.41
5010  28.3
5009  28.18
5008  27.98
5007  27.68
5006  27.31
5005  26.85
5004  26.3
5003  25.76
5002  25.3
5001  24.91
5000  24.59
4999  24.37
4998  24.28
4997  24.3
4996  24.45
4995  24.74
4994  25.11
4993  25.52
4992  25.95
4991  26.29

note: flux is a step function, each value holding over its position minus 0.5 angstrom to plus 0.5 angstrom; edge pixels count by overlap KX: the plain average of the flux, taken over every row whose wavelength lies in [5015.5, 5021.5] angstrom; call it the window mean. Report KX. 29.4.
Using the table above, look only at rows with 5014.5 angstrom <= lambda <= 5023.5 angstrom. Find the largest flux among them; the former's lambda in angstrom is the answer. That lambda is 5019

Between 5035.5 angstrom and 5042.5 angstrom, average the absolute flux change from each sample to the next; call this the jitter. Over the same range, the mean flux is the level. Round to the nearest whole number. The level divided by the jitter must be 278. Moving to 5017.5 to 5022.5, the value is 244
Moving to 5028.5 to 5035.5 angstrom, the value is 127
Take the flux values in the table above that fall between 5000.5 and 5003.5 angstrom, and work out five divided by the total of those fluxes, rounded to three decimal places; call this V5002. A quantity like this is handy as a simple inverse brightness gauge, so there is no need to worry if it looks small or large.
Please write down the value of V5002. 0.066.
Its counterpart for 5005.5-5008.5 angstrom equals 0.060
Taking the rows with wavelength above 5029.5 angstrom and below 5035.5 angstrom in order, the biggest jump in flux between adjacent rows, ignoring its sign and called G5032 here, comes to 0.32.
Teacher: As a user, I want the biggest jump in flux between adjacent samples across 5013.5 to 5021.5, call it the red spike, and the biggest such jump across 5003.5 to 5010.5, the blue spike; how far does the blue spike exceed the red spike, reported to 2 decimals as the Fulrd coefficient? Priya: 0.36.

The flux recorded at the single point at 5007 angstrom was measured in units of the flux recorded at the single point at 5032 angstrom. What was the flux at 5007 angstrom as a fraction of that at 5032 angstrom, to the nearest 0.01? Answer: 1.05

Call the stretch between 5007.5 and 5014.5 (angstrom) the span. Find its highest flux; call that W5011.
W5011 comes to 28.83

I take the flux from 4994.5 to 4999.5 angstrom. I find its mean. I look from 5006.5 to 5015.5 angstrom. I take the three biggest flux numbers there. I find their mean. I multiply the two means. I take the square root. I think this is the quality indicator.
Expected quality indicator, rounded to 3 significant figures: 26.5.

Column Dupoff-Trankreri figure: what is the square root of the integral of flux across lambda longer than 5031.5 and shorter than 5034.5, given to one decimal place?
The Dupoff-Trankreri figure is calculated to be 8.9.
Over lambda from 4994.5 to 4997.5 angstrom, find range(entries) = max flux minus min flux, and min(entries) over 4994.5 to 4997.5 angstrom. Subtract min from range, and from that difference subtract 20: -43.9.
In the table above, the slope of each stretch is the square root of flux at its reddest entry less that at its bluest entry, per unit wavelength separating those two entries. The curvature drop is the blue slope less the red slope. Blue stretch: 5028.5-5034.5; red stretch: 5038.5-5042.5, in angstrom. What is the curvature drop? 0.017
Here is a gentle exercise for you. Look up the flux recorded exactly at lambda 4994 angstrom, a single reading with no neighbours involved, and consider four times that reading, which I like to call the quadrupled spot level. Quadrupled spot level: 100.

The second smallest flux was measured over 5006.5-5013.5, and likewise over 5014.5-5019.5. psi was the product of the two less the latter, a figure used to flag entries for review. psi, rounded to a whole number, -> 788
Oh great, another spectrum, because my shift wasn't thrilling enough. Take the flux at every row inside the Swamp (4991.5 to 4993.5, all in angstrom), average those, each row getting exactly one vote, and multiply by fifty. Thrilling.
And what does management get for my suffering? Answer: 1287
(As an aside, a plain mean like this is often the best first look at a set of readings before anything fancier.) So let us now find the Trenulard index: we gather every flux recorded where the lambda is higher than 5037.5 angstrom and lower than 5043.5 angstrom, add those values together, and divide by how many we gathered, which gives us 27.9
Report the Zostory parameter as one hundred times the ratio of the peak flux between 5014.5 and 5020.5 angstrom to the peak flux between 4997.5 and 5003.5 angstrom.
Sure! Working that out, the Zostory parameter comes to 114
